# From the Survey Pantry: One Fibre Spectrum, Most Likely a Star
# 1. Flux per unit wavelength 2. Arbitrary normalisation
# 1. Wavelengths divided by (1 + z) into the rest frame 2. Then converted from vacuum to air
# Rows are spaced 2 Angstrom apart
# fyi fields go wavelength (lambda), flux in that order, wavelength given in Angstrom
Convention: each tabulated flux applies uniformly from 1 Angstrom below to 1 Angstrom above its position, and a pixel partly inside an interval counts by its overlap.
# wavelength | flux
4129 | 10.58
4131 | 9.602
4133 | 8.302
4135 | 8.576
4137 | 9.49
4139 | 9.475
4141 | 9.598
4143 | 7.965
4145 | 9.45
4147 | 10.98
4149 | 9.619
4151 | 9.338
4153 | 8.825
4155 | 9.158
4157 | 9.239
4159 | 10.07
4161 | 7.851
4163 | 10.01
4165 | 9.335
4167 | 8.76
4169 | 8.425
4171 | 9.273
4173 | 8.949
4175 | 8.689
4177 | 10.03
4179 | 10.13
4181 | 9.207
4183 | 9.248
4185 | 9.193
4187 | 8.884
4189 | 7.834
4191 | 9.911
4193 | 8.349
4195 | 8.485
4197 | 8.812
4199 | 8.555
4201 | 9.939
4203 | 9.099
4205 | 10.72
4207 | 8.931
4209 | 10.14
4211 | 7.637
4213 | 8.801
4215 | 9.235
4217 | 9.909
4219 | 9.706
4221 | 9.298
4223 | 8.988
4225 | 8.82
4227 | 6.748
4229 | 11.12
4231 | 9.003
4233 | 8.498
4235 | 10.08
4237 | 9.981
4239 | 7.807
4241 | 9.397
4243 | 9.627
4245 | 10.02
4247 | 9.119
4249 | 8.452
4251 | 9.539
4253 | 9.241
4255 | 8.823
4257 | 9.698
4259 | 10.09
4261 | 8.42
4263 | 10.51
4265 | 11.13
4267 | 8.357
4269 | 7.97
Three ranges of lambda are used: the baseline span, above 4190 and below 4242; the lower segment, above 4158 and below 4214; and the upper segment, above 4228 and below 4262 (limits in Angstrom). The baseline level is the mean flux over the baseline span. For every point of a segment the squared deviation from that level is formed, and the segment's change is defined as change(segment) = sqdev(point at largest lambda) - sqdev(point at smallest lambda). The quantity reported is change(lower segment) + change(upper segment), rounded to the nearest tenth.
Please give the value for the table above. -4.1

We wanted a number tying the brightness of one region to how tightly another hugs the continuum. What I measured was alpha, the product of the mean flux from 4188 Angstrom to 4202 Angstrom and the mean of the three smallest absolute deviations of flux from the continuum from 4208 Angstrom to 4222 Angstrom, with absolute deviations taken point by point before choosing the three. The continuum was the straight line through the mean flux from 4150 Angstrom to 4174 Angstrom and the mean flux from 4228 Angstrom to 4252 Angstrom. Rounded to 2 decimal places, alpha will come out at 1.40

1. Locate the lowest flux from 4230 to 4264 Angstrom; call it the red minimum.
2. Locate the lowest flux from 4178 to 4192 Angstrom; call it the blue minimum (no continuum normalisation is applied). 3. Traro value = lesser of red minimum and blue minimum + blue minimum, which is 15.6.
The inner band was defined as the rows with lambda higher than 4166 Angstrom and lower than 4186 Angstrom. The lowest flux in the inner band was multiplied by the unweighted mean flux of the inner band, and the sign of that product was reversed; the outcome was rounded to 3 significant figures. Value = -77.4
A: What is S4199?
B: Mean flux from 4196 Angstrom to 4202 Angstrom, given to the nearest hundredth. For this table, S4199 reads 9.10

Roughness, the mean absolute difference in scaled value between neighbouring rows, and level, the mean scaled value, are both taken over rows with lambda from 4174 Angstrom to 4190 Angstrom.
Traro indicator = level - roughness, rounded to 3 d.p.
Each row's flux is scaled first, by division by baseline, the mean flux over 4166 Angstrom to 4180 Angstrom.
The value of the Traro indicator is 0.938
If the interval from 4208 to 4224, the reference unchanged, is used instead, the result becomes 0.915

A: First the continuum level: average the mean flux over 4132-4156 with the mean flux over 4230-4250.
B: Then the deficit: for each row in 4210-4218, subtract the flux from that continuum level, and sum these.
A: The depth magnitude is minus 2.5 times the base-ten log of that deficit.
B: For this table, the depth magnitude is -0.27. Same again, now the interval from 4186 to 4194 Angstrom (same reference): -0.69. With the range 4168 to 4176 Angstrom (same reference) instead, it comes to -0.46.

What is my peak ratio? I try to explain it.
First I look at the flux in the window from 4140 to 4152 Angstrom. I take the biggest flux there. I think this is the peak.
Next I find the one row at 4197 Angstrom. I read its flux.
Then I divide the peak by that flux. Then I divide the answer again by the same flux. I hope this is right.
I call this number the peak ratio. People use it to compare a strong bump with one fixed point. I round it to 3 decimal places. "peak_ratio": 0.141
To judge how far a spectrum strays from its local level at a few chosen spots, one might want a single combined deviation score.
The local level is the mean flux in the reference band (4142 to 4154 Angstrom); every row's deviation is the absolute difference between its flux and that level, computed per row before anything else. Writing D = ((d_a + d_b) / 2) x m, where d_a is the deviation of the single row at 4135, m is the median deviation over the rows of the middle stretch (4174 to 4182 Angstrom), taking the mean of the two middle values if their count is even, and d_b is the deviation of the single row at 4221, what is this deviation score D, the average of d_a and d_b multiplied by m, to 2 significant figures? 0.29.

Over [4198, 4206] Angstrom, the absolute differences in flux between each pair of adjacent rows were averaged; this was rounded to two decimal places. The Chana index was 1.28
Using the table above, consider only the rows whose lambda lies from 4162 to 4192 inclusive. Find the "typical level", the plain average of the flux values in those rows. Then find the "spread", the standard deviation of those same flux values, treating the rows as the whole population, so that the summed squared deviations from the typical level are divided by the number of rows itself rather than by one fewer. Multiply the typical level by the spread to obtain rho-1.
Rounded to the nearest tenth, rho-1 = 5.7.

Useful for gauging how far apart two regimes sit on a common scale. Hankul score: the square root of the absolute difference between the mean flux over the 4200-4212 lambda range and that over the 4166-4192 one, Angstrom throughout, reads 0.54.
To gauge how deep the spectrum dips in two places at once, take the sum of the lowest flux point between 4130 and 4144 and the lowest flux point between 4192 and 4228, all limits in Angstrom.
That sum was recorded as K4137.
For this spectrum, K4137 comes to 14.7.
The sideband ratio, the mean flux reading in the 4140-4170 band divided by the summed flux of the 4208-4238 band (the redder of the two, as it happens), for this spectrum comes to 0.0670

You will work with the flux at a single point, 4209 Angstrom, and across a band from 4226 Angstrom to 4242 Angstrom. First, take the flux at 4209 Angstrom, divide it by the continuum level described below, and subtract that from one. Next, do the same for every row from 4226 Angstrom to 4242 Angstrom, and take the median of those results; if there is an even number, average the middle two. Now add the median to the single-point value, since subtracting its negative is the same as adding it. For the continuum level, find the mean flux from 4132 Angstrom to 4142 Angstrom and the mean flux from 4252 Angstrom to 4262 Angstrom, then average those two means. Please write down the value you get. -0.11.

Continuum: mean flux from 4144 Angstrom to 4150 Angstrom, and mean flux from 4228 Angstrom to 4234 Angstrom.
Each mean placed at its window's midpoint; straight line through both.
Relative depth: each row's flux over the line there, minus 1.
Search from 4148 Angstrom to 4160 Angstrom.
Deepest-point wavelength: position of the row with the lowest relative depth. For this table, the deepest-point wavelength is 4153 Angstrom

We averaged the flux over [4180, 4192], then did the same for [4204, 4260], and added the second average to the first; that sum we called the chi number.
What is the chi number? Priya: 18.3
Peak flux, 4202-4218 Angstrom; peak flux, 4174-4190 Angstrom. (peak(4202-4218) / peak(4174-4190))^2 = 1.1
